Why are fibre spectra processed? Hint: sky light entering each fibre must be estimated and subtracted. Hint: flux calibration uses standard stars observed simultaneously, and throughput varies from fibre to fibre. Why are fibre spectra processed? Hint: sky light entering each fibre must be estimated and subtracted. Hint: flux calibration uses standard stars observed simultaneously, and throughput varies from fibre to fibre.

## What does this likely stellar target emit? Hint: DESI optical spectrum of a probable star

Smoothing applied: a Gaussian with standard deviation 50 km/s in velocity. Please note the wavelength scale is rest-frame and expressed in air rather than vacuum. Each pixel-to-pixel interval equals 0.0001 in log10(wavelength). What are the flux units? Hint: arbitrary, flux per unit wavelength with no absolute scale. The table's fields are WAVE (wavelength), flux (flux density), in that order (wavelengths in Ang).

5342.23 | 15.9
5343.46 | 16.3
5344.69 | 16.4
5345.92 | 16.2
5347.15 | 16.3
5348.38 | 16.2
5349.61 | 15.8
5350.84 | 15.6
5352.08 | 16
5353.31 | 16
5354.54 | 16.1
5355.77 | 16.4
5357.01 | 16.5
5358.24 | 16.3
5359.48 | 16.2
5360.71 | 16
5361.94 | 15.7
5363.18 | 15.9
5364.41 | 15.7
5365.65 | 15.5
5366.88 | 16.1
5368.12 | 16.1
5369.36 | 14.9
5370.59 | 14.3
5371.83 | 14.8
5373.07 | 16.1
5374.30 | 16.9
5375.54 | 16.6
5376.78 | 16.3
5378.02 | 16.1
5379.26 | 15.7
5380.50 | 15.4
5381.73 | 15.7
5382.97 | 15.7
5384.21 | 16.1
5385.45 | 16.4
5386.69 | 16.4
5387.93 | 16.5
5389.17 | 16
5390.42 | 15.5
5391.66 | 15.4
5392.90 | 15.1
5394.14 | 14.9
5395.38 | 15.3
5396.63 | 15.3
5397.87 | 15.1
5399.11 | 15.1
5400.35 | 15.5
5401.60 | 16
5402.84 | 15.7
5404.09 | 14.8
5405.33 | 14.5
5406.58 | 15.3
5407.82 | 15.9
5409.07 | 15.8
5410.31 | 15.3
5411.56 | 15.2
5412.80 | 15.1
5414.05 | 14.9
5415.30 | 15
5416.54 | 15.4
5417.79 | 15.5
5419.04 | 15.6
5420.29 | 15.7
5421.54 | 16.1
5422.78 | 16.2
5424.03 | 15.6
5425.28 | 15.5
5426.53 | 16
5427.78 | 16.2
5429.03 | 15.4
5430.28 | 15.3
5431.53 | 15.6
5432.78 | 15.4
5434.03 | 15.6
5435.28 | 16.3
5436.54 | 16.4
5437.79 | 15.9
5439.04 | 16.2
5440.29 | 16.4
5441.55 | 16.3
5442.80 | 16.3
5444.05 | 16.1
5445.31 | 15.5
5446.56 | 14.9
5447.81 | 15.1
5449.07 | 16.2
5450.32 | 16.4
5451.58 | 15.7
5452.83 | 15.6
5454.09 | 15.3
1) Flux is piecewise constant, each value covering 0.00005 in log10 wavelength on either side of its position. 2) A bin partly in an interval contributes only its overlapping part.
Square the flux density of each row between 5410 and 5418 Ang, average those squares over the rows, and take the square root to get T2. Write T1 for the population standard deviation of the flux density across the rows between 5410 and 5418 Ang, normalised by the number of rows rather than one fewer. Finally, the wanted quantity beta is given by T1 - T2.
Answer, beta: -15.0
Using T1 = 0.20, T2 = 15.2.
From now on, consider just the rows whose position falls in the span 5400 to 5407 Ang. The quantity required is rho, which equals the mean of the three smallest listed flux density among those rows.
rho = 14.9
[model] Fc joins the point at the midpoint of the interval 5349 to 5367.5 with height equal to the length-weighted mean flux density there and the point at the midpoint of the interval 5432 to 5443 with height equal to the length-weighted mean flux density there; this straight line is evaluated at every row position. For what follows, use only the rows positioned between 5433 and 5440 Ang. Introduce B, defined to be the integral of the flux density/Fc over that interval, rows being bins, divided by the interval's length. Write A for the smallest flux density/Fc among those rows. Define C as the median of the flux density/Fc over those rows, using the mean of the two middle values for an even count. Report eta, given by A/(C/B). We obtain 0.96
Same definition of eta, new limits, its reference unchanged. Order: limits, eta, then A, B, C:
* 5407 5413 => 0.95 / 0.94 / 0.97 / 0.95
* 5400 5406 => 0.89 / 0.90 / 0.95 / 0.97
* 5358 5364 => 0.98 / 0.98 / 1.00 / 1.00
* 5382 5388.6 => 0.97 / 0.98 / 1.01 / 1.02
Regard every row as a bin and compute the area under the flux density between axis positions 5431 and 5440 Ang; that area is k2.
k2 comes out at 143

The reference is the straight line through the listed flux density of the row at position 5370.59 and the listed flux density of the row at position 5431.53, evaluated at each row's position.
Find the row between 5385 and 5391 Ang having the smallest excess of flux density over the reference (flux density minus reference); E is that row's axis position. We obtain 5390.42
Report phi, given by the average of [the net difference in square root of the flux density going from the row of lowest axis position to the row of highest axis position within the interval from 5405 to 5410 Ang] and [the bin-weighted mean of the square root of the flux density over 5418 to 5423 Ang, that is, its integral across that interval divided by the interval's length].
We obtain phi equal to 2.07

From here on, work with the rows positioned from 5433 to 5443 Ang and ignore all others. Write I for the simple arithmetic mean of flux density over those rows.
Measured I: 16.2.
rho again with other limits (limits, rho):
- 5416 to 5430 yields 15.4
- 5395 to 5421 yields 14.7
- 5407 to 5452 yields 14.9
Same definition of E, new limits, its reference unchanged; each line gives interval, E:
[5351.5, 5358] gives 5353.31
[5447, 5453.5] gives 5447.81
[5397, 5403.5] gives 5399.11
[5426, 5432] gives 5430.28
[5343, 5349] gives 5348.38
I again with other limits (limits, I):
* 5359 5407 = 15.7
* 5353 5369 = 16.0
